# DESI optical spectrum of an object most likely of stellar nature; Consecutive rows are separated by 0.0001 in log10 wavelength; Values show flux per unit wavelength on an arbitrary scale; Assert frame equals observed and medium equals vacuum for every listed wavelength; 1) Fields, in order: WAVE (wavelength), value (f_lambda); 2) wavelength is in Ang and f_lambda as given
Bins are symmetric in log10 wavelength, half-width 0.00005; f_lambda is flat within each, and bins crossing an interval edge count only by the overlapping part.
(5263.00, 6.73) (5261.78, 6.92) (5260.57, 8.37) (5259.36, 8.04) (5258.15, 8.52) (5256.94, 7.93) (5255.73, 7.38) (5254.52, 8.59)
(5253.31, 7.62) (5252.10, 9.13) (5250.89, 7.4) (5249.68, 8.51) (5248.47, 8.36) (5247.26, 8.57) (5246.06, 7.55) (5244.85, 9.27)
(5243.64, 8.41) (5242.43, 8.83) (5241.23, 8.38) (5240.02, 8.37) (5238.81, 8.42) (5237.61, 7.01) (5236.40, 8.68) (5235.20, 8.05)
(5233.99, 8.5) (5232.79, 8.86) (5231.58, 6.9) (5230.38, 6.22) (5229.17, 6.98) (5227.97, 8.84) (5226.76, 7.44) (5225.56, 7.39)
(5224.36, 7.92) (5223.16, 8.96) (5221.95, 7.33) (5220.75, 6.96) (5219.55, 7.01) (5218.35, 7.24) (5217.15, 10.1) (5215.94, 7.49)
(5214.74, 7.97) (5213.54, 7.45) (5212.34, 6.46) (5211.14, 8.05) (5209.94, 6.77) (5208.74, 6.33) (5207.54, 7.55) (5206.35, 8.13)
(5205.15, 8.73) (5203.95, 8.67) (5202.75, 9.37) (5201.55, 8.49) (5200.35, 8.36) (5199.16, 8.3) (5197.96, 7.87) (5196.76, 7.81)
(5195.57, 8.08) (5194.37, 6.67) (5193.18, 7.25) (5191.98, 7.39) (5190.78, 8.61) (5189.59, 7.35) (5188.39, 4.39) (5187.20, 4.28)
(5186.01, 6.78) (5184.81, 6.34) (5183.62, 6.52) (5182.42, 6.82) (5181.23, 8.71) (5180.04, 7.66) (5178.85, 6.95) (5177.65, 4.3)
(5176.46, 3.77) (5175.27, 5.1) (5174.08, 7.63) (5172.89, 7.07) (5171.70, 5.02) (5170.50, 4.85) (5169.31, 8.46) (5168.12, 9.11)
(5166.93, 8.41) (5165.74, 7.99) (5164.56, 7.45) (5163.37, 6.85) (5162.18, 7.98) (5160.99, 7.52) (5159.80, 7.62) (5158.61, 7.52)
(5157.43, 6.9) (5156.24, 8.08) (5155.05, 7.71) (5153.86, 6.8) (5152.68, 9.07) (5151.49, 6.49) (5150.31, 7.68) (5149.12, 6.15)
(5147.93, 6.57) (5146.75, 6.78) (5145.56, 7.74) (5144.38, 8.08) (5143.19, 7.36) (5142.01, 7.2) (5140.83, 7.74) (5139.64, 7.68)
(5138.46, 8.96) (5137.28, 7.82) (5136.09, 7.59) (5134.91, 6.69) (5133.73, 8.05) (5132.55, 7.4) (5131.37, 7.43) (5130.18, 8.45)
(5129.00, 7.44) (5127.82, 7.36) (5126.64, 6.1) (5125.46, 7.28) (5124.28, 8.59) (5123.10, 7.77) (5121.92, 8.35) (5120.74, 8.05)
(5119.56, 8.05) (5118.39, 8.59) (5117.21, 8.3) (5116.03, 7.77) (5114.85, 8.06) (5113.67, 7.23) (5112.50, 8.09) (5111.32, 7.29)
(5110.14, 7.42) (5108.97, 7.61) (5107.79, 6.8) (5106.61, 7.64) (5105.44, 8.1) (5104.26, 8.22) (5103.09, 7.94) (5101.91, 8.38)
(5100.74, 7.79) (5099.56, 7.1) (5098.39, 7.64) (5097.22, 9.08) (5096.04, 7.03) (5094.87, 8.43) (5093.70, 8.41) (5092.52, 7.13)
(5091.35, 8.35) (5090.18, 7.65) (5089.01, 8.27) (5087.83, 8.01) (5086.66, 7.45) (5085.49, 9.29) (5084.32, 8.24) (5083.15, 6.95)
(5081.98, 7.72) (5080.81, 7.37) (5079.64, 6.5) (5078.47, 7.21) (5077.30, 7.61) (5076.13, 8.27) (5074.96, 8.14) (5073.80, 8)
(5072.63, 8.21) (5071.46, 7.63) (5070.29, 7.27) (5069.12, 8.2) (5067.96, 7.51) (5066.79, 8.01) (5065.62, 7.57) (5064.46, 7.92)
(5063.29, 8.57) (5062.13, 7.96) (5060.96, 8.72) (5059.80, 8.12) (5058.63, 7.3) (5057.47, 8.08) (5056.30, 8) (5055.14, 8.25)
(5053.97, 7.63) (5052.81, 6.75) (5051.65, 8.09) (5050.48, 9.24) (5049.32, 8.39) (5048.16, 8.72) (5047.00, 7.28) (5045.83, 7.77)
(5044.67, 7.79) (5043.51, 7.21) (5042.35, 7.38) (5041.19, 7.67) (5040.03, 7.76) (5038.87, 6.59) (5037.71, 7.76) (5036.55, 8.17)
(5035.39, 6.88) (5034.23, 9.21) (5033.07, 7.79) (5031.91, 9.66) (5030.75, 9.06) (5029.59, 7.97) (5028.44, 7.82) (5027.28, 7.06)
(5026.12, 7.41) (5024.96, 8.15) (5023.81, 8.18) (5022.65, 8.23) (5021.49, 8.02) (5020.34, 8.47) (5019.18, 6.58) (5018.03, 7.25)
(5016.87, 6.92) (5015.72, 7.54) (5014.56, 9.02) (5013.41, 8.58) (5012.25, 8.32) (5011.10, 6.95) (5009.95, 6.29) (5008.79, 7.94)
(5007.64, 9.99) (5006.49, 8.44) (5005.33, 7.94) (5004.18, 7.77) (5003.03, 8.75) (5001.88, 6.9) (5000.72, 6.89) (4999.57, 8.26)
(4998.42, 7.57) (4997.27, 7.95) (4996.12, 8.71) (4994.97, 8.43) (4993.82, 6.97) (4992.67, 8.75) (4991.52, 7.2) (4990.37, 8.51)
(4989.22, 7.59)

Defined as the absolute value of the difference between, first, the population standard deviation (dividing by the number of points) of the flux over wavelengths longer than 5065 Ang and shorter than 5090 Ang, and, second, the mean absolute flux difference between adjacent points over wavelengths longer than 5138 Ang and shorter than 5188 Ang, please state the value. 0.41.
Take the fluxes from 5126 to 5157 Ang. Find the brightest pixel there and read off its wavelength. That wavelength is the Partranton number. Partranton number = 5152.68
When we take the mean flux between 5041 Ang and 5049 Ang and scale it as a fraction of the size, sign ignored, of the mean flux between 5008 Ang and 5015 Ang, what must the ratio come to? 0.98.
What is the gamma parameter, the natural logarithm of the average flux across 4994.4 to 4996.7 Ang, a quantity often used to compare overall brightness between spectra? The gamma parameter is 2.15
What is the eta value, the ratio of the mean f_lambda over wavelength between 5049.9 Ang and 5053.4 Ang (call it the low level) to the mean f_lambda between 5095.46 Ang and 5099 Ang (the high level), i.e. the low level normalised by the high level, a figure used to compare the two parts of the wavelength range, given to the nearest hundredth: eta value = 1.01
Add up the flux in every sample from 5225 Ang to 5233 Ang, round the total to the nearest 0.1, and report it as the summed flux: 52.6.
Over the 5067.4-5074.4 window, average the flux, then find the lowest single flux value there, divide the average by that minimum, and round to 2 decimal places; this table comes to 1.07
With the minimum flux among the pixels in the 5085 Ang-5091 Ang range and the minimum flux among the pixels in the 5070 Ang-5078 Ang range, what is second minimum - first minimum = -0.18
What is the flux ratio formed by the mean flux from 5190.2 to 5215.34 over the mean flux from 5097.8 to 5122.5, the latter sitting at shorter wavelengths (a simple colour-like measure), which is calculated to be 1.00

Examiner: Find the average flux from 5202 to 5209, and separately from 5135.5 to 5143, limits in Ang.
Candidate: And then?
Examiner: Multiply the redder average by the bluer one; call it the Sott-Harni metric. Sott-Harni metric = 64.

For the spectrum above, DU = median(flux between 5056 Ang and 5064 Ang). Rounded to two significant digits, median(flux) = 8.1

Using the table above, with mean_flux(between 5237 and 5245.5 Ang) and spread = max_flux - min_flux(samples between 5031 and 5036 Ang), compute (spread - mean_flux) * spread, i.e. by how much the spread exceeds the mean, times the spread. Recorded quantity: -15.6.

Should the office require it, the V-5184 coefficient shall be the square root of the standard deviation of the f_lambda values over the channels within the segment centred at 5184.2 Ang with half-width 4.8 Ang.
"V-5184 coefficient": 1.2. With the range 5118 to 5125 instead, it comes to 0.6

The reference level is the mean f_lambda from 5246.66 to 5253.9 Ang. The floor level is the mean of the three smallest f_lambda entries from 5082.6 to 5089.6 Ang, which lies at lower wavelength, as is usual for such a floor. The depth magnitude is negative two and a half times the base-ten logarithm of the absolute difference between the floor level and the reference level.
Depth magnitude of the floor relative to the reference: 0.25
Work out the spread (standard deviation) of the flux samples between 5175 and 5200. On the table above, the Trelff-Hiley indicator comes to 1.5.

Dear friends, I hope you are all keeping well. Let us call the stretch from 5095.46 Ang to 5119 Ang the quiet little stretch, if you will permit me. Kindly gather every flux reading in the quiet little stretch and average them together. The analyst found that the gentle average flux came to 7.8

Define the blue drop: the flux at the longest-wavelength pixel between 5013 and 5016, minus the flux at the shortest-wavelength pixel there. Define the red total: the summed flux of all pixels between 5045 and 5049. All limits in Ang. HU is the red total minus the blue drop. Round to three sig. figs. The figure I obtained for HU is 24.8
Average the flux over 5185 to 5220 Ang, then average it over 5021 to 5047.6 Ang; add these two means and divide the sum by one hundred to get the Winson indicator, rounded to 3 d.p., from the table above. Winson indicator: 0.154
